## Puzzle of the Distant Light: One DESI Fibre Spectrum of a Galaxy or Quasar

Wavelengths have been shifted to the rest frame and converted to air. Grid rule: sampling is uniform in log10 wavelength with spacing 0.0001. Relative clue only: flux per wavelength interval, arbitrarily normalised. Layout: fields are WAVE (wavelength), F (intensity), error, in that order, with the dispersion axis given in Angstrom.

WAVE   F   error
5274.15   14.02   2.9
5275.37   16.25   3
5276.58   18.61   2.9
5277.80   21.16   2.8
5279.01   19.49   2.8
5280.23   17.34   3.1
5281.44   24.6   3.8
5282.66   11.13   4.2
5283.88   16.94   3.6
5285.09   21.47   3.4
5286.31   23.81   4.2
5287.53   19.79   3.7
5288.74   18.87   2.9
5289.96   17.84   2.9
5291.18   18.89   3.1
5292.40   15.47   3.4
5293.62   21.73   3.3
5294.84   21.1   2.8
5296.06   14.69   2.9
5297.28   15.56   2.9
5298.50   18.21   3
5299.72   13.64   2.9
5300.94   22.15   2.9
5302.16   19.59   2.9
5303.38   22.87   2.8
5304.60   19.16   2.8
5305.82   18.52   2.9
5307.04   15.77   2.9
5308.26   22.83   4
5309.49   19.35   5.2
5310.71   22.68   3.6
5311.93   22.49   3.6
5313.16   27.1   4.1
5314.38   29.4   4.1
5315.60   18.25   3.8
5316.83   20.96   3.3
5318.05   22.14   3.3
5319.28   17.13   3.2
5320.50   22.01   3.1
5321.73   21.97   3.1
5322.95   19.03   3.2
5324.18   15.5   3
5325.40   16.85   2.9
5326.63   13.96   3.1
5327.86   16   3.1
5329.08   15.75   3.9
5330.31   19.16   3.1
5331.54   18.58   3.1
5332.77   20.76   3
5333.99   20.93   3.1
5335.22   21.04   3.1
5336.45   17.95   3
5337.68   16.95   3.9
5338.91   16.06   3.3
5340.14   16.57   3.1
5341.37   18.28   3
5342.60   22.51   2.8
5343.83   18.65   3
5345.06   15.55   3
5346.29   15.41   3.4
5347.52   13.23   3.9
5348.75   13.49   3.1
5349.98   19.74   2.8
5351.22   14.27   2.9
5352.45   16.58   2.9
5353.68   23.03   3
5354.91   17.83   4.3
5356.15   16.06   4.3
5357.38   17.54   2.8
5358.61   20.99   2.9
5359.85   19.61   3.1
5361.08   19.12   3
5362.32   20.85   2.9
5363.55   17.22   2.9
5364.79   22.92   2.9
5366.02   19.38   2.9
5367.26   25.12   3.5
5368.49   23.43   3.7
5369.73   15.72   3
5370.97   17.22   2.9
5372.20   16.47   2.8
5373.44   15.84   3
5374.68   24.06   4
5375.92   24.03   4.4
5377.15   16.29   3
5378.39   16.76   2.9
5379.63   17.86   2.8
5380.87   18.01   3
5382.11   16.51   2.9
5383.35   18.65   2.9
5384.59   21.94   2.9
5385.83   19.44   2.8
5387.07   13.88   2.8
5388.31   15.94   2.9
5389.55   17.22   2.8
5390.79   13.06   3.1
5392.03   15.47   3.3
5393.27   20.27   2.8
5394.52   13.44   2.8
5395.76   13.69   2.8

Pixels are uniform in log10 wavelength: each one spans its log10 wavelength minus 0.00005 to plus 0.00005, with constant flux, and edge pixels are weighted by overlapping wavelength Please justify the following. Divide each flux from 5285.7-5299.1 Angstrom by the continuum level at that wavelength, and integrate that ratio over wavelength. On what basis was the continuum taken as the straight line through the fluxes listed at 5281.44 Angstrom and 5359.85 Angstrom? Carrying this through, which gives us 10.5 Angstrom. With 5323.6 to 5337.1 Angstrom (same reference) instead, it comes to 11.2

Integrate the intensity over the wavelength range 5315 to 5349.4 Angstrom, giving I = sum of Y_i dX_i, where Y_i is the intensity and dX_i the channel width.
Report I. 620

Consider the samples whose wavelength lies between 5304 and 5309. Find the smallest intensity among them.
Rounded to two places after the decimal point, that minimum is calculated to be 15.77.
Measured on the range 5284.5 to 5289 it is 18.87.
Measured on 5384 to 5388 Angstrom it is 13.88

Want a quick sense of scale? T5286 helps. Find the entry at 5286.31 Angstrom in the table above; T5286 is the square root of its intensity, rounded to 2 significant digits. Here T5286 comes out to 4.9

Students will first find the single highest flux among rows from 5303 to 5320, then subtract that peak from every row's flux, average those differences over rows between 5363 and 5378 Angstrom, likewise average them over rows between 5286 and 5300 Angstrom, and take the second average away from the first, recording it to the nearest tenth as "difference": 1.5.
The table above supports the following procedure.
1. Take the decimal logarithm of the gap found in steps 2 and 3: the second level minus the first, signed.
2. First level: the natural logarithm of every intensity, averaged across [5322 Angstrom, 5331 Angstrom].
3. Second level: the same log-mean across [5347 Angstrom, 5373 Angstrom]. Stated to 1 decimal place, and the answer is -1.0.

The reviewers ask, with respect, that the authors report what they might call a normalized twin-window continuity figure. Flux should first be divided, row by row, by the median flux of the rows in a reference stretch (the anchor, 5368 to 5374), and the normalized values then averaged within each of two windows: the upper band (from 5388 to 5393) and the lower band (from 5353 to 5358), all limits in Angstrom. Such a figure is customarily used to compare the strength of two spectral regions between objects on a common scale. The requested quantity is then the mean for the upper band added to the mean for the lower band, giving 2.1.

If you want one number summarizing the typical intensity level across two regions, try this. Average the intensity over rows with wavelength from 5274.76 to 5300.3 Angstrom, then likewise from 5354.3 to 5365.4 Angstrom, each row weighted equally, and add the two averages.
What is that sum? 37.5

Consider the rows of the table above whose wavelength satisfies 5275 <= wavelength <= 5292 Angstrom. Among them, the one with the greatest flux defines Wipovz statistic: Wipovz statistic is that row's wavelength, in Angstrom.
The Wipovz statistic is 5281.44 Angstrom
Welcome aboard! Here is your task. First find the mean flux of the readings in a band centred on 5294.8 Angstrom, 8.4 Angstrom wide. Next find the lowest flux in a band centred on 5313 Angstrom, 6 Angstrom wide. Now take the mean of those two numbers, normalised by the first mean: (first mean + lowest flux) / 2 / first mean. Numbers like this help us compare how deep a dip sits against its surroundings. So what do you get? 1.01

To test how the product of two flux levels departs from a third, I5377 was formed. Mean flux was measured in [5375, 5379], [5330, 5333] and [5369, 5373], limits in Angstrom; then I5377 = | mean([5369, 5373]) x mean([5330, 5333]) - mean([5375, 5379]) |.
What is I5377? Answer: 302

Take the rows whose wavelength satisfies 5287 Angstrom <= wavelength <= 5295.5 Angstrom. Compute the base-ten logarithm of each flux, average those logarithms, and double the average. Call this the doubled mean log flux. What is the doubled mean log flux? 2.56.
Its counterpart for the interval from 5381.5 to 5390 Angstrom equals 2.49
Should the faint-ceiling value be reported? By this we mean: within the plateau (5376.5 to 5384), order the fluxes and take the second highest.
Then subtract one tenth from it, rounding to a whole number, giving 18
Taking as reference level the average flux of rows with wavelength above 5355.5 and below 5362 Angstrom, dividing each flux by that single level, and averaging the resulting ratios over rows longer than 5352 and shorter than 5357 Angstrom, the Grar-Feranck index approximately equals 0.98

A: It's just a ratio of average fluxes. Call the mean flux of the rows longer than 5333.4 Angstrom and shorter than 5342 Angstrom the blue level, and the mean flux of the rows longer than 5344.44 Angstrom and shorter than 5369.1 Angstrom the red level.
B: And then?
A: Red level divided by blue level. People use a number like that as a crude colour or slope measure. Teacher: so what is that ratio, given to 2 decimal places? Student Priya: 1.02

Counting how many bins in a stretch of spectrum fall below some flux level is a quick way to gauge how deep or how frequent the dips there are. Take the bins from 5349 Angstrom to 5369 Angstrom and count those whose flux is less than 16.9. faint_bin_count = 3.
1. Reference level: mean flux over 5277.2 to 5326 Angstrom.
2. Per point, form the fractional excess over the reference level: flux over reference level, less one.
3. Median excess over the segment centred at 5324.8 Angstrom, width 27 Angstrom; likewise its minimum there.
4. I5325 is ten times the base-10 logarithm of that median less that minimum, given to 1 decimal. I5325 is -5.8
